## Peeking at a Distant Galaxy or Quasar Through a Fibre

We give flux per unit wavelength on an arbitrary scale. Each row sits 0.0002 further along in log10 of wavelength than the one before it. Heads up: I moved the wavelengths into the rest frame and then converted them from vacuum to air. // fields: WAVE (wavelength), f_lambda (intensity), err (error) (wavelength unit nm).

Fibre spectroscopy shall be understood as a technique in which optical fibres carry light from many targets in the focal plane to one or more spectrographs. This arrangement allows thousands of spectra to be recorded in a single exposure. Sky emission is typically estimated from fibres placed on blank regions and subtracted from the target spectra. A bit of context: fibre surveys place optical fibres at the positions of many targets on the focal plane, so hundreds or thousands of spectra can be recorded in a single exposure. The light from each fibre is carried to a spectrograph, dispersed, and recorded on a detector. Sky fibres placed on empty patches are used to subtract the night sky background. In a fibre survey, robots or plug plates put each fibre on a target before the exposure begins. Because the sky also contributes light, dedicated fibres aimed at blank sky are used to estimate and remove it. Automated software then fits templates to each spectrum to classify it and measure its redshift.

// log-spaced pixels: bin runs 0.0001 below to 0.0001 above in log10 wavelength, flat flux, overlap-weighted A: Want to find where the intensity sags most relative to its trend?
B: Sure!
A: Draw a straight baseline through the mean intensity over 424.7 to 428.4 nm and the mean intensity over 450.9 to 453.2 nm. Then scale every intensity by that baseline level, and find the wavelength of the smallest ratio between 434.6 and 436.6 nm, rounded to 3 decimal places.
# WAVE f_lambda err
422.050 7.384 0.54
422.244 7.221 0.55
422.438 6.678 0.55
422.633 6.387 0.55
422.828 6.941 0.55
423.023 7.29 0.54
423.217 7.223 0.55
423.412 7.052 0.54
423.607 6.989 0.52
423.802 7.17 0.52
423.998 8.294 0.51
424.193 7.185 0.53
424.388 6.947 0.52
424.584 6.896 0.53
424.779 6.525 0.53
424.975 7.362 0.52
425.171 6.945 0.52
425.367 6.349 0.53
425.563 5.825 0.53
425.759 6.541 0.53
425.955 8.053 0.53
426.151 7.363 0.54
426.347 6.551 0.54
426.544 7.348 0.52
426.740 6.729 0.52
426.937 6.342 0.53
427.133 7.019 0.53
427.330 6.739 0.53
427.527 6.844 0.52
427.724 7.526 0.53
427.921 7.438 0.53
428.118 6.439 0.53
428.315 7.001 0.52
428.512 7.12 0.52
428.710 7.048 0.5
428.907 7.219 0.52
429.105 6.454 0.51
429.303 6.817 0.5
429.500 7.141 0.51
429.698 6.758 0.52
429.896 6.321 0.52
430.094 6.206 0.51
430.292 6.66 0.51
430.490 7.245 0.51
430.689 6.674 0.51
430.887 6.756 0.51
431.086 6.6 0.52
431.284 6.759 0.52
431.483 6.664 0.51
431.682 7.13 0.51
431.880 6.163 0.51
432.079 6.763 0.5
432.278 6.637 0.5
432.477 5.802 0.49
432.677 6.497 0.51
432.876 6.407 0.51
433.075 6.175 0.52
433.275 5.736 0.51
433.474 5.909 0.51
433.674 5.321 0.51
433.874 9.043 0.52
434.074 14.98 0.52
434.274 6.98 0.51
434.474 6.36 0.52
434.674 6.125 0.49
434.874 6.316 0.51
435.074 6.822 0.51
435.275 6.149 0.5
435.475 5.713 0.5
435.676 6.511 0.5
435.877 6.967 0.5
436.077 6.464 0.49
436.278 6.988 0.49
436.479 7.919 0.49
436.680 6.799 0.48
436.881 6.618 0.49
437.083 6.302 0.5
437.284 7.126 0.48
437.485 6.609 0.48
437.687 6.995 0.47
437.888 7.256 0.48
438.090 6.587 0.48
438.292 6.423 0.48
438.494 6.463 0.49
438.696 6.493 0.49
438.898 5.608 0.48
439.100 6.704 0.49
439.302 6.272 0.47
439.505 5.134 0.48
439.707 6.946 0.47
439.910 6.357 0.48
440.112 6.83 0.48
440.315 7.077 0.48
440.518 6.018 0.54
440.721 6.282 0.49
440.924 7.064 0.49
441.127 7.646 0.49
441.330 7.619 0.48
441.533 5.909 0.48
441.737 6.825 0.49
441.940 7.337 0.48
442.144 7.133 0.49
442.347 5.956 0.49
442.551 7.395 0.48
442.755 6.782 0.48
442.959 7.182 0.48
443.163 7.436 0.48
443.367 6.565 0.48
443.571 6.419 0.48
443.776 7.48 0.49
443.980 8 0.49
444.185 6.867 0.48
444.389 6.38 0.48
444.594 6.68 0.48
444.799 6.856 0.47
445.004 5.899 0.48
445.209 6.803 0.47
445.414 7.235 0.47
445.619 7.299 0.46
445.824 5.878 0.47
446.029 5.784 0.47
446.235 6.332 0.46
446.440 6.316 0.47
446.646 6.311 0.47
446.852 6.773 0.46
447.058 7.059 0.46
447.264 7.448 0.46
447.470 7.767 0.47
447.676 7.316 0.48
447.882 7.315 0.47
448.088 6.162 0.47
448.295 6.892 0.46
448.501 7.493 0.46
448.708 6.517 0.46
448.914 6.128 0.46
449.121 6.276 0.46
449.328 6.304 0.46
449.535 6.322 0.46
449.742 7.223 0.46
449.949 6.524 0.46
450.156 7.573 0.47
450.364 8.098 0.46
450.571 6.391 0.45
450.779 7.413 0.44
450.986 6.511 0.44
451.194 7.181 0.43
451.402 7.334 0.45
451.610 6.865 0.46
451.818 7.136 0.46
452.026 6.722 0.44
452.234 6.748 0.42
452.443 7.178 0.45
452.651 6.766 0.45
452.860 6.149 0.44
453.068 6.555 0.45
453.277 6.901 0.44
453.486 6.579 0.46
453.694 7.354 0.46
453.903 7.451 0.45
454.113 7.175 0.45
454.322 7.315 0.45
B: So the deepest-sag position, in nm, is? 435.475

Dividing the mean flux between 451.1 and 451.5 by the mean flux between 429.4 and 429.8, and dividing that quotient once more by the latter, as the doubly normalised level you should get 0.150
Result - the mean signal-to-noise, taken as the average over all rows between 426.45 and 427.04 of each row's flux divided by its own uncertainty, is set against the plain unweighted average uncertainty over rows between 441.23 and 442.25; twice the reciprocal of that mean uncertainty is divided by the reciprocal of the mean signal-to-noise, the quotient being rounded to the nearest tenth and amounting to 53.8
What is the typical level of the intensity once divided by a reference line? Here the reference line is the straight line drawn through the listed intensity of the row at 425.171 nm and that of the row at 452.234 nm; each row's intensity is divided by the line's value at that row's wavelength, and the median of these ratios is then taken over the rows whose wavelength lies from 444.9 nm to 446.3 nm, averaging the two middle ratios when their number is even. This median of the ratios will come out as 0.93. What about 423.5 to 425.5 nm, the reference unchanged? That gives 1.00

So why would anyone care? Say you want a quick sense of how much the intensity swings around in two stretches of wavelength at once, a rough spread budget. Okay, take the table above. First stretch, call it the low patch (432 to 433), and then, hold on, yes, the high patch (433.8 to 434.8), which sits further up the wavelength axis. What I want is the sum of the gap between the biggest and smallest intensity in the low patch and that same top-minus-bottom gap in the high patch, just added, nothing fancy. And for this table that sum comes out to 9.8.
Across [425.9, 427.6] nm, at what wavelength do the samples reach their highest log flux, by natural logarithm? 425.955 nm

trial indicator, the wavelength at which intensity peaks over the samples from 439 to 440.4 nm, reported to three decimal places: 440.315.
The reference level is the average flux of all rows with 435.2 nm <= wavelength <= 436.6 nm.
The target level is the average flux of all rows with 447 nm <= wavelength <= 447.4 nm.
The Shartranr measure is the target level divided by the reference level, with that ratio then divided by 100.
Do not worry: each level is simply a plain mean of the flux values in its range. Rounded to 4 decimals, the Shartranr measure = 0.0109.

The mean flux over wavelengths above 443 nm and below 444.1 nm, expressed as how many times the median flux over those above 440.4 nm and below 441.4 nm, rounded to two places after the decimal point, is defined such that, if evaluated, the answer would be 1.02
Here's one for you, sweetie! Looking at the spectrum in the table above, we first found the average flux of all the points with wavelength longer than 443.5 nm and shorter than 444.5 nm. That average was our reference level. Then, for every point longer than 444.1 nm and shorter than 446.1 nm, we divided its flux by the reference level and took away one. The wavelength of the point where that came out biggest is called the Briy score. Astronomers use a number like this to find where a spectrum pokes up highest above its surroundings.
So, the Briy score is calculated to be 445.619 nm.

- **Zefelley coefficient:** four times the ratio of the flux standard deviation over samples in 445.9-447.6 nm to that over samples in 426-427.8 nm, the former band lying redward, 6.6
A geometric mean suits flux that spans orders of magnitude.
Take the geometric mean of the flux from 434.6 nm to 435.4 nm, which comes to 6.35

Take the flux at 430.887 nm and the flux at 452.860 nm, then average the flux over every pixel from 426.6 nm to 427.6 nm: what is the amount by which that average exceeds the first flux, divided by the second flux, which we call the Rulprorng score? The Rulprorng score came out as 0.00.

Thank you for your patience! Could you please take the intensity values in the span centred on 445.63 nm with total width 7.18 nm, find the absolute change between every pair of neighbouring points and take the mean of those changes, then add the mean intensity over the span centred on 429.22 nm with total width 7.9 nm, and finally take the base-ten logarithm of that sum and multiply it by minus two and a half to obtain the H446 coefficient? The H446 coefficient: -2.16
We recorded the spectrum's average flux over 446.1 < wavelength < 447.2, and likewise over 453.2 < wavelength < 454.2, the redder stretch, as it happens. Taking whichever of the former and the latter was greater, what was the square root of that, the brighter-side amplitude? 2.663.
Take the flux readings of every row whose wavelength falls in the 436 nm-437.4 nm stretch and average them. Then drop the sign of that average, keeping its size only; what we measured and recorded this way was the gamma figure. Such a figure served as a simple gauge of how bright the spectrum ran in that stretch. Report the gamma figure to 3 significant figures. 6.89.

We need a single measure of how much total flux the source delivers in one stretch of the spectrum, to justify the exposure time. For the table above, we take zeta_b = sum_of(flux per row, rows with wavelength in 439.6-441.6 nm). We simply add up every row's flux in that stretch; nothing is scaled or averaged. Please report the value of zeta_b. 68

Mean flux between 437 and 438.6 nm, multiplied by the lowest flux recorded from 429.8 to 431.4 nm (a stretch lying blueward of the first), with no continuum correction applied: 41.7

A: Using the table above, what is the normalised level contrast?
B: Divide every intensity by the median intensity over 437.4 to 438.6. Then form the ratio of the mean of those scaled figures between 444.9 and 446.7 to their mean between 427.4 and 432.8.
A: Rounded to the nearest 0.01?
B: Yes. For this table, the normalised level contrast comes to 0.95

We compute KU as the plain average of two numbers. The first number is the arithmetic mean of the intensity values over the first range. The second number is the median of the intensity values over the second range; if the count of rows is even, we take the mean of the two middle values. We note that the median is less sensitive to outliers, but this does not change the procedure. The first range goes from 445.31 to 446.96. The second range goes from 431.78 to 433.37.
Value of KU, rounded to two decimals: 6.39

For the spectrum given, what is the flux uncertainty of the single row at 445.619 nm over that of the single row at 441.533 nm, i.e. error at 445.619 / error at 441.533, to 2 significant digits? 0.96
